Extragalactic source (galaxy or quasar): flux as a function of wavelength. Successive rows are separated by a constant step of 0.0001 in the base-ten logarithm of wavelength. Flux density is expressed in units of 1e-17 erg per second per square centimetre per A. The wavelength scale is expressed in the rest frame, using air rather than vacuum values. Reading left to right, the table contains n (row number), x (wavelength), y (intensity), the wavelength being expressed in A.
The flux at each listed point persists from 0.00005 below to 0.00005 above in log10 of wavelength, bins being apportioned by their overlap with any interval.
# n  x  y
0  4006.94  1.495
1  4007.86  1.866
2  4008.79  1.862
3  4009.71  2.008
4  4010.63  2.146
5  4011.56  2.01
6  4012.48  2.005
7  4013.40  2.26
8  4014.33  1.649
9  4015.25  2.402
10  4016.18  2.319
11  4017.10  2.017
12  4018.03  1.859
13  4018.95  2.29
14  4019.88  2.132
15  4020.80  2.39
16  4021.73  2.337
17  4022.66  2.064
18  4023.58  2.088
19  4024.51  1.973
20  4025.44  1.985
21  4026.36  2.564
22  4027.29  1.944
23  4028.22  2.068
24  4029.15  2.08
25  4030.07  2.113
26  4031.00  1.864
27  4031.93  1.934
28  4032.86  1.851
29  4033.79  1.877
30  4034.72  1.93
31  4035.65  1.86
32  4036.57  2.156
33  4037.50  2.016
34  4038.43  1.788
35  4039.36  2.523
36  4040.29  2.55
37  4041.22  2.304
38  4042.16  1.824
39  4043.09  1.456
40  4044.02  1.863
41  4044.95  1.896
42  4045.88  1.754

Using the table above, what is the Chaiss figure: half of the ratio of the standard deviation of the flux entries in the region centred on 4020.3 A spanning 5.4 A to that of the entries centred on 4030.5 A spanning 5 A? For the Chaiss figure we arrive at 0.86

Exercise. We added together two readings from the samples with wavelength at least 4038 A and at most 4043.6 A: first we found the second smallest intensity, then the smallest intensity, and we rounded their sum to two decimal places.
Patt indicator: 3.24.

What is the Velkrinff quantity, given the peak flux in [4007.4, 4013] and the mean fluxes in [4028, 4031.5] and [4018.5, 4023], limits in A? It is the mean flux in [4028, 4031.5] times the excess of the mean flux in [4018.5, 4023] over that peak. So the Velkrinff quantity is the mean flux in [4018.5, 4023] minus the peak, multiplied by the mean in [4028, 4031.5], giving 0.20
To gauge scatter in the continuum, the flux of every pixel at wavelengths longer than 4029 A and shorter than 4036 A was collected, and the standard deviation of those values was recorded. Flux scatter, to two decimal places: 0.10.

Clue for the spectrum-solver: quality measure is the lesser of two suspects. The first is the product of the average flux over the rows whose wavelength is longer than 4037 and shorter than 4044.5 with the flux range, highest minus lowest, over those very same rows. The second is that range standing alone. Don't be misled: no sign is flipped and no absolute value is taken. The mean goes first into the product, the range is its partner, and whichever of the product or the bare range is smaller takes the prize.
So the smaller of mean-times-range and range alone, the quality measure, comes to 1.1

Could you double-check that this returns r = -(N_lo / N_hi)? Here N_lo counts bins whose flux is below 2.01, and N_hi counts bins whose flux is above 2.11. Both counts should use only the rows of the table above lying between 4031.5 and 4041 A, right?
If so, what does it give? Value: -2.0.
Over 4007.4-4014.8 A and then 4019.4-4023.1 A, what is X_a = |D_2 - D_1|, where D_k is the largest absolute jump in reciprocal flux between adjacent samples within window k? 0.11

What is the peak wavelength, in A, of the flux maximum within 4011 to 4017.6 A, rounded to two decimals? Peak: 4015.25 A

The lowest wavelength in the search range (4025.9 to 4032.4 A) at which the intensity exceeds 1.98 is 4026.36 A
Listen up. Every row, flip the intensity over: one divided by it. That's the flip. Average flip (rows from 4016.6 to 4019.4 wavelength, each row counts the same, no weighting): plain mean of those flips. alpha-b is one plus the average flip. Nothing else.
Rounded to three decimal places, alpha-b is 1.490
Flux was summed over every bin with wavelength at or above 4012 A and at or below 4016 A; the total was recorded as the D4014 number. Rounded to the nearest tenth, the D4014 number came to 8.3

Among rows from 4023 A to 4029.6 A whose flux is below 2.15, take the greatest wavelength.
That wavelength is 4029.15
